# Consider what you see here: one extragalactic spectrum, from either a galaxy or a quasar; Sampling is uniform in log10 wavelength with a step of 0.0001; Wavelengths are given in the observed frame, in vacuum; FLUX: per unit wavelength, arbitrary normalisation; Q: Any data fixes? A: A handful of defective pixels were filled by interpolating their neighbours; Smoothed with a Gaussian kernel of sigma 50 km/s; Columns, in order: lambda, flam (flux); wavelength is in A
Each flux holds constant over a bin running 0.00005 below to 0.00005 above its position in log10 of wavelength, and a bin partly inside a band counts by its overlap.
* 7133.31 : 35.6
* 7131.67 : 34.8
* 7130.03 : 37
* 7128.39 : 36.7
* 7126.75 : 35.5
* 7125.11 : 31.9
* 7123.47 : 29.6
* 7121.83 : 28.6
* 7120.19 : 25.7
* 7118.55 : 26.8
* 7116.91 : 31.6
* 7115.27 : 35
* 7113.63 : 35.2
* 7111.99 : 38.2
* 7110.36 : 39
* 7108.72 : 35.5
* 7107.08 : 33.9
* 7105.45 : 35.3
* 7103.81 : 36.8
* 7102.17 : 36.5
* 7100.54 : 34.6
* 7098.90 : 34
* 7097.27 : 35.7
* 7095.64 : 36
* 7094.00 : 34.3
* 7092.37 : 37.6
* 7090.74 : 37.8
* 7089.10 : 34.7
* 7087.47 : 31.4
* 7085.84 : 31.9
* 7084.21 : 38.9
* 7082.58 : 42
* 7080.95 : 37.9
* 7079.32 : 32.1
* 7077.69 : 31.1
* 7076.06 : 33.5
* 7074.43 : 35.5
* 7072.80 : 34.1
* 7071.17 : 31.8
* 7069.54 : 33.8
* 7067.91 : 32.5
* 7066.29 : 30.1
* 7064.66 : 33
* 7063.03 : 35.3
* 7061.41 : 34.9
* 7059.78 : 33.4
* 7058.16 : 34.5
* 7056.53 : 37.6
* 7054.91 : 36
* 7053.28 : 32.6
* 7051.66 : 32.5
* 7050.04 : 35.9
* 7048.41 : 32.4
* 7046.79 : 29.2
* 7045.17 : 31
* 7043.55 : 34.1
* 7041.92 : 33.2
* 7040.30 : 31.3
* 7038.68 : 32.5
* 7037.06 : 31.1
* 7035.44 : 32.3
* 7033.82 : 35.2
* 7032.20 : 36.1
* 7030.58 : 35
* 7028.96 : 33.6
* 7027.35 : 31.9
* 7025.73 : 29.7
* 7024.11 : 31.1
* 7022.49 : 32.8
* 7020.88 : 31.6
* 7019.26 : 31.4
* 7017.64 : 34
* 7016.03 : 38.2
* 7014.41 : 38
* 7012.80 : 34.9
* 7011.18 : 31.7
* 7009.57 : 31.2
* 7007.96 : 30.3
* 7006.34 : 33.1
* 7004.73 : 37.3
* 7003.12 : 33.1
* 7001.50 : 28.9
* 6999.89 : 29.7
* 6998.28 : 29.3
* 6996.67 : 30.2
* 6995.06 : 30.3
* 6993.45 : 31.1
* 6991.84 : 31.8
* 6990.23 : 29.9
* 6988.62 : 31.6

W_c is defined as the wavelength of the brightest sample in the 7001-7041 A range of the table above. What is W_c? 7016.03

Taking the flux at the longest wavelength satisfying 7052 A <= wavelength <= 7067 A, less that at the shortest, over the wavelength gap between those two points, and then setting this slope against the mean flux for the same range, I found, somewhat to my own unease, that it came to -0.006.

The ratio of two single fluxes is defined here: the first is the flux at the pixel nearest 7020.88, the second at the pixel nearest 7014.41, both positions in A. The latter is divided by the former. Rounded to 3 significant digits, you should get 1.20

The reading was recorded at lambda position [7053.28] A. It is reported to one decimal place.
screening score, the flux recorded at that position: 32.6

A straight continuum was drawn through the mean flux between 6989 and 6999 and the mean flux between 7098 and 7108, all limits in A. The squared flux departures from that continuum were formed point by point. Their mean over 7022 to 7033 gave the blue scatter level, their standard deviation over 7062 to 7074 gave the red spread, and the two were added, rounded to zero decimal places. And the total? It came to 9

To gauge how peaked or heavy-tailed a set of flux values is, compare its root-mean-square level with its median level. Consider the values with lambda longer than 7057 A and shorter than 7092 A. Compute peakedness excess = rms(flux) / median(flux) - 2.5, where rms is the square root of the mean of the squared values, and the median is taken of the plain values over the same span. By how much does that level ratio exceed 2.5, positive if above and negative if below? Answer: -1.48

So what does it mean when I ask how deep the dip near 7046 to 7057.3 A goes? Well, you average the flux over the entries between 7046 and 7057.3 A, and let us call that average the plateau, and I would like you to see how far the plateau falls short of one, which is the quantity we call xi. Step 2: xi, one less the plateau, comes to -32.7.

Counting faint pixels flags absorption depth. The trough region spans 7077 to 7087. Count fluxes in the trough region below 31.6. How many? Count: 1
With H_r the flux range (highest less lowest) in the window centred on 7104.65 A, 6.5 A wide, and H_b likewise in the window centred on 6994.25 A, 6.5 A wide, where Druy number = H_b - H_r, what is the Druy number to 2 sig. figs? -1.3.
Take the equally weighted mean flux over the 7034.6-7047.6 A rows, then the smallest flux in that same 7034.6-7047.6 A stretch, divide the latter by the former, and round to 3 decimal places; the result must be 0.917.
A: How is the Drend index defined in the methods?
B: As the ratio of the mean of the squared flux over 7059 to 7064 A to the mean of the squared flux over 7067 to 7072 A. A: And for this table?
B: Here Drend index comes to 1.12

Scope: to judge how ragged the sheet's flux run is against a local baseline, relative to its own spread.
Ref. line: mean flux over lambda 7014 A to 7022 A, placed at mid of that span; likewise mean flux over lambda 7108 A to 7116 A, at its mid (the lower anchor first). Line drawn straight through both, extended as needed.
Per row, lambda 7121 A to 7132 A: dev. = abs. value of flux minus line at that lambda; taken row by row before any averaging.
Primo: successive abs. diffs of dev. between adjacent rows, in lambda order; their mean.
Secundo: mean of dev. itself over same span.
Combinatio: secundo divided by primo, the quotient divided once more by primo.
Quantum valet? 1.18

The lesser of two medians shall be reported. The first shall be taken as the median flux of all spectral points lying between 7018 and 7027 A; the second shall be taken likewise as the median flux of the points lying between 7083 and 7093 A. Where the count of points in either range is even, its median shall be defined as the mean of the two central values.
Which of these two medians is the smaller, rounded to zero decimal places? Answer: 31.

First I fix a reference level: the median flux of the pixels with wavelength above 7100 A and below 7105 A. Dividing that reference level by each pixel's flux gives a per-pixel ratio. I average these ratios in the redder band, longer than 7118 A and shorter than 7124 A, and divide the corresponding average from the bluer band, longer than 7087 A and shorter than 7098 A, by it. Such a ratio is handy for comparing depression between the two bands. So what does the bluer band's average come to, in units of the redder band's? 0.78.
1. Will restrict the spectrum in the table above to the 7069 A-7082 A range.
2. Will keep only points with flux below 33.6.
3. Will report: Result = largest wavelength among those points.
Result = 7079.32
